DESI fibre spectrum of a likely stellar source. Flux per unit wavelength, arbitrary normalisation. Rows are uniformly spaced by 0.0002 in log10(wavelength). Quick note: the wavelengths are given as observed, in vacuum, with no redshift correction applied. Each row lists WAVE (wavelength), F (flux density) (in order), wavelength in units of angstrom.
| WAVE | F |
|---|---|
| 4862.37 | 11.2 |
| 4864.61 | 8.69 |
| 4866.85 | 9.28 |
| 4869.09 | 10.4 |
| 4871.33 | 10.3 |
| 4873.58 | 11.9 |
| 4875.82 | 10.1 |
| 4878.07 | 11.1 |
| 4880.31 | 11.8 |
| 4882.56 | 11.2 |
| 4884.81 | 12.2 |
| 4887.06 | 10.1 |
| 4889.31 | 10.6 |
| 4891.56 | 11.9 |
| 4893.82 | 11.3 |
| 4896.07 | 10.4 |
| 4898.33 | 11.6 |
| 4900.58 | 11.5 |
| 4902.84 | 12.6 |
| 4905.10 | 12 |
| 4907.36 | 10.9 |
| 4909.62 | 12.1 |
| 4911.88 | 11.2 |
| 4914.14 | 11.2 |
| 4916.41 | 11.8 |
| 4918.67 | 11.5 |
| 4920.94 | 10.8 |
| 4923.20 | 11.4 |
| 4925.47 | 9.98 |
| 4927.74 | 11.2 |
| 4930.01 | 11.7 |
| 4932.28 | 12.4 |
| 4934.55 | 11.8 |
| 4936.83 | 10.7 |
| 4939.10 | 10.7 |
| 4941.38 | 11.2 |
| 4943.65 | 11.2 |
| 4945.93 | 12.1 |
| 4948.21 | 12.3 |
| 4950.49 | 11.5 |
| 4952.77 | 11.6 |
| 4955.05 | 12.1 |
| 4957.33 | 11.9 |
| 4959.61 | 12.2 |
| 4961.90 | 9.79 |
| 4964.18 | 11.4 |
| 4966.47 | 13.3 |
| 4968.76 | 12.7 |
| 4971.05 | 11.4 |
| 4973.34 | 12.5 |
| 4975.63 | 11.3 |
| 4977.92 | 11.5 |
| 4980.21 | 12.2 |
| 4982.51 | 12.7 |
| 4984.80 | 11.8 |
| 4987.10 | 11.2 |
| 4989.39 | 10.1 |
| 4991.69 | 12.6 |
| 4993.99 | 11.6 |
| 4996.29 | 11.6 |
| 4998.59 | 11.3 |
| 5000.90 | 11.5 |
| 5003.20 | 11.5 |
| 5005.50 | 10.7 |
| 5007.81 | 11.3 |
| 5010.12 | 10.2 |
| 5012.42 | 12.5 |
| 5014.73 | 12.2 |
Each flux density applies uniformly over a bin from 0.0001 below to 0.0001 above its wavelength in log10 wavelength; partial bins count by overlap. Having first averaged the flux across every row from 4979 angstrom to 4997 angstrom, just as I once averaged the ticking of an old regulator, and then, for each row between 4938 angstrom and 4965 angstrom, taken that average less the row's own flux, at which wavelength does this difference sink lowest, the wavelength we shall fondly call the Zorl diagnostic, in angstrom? 4948.21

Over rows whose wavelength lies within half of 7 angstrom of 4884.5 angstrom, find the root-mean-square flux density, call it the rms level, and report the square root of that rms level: 3.35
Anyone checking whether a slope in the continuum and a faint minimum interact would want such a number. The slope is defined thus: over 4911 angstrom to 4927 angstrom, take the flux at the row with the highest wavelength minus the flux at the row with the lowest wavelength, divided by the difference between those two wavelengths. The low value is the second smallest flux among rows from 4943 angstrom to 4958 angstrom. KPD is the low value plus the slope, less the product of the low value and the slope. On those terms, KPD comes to 12.4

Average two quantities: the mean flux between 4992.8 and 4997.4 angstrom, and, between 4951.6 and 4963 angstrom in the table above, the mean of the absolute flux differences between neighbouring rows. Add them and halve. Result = 6.23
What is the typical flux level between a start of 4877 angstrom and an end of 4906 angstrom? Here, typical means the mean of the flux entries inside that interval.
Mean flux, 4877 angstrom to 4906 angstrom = 11.4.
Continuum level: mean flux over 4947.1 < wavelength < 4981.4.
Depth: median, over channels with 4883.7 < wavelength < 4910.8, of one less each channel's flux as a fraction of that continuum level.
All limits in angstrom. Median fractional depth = 0.025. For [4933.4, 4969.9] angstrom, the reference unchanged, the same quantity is 0.012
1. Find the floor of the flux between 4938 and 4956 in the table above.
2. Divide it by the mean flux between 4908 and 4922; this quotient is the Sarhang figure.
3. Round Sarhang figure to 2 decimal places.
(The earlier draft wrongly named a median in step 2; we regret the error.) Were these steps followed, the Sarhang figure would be 0.94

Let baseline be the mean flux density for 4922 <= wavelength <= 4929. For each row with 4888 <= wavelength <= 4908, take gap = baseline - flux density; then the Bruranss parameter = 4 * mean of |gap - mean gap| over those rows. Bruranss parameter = 2.21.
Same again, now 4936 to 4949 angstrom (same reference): 2.22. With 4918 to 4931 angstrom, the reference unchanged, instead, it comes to 1.88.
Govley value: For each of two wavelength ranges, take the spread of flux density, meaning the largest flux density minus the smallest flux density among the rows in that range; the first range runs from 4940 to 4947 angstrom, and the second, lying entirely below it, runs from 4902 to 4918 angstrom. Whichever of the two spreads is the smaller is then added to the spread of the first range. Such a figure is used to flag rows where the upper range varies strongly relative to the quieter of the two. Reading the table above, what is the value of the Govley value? 1.8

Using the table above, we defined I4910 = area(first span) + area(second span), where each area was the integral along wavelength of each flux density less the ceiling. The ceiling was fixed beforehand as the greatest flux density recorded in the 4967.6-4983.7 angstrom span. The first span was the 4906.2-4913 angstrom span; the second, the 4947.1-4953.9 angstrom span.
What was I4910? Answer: -15.0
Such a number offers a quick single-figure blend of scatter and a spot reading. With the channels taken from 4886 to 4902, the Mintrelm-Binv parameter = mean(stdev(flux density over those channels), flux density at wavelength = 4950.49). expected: 6.1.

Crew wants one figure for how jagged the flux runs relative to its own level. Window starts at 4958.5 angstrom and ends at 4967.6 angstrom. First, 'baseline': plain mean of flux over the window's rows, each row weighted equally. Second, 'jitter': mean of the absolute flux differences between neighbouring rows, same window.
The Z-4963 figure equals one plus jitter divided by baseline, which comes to 1.17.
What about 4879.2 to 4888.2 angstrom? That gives 1.11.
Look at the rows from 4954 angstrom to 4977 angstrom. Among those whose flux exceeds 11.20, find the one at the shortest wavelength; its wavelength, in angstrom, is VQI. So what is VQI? 4955.05 angstrom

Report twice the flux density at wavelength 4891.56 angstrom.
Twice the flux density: 23.8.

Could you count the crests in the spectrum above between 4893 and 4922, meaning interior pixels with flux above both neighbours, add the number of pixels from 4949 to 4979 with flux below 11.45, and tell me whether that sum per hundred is 0.080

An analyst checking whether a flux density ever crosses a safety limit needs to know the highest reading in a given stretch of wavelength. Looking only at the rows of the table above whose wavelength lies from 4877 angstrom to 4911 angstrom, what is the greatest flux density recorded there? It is 12.6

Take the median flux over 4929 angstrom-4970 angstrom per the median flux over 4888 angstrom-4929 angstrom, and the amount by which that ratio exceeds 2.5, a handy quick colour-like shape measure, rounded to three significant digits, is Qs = -1.46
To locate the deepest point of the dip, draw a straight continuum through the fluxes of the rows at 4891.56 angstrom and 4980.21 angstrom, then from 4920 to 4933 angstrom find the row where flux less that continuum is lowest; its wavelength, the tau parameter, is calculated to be 4925.47 angstrom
